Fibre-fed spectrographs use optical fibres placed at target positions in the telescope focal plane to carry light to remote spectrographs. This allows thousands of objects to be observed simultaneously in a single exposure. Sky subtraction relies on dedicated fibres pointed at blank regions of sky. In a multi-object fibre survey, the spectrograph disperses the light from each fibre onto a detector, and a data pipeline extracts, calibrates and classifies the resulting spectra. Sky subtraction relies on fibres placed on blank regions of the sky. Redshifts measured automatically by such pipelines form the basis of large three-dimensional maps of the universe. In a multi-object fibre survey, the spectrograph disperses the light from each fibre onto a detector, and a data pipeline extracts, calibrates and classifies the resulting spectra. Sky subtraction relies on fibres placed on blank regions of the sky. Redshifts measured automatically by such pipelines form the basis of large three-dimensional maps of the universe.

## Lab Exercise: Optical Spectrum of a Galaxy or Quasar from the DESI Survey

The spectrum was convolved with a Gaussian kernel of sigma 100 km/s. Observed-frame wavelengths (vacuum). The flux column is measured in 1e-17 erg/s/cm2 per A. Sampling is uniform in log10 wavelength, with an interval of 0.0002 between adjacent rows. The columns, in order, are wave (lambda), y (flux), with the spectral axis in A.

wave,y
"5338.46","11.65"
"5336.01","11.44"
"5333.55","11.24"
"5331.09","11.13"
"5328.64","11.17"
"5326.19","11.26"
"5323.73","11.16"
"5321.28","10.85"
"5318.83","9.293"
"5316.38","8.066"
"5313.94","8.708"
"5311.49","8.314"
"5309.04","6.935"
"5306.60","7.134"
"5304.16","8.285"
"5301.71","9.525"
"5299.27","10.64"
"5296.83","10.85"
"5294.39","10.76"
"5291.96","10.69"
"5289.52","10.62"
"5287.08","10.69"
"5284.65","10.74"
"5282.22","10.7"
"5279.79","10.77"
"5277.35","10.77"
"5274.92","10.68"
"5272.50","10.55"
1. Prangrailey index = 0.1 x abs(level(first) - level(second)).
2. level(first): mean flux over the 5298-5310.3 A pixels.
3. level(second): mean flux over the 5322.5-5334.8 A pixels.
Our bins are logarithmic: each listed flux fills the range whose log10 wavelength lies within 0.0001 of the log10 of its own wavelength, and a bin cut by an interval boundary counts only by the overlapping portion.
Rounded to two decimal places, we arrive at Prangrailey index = 0.27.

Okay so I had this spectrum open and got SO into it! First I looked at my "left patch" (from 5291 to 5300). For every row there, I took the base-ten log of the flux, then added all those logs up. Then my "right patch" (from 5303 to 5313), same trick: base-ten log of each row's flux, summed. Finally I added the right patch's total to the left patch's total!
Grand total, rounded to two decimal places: 7.66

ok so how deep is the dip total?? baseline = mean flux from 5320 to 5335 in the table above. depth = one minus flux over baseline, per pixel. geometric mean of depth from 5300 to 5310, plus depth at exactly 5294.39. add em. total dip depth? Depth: 0.30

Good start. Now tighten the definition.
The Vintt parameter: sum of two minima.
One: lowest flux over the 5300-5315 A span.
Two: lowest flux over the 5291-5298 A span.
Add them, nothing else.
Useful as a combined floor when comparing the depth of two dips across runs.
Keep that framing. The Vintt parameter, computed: 18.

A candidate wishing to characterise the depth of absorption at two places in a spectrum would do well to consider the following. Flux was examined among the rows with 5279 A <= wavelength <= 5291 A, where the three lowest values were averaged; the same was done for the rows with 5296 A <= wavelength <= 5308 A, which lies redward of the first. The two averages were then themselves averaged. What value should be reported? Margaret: 9.5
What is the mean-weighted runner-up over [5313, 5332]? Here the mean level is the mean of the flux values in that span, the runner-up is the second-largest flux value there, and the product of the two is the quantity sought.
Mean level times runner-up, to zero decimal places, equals 114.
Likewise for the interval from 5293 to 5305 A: 108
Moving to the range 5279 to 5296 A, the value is 115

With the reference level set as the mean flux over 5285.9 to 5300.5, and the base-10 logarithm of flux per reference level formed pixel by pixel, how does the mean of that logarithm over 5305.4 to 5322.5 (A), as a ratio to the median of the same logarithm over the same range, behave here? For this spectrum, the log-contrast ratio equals 1.0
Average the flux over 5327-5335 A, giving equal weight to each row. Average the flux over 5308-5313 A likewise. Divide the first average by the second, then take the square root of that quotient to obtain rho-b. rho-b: 1.21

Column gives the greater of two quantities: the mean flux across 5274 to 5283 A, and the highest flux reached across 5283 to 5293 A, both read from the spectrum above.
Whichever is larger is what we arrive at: 10.74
